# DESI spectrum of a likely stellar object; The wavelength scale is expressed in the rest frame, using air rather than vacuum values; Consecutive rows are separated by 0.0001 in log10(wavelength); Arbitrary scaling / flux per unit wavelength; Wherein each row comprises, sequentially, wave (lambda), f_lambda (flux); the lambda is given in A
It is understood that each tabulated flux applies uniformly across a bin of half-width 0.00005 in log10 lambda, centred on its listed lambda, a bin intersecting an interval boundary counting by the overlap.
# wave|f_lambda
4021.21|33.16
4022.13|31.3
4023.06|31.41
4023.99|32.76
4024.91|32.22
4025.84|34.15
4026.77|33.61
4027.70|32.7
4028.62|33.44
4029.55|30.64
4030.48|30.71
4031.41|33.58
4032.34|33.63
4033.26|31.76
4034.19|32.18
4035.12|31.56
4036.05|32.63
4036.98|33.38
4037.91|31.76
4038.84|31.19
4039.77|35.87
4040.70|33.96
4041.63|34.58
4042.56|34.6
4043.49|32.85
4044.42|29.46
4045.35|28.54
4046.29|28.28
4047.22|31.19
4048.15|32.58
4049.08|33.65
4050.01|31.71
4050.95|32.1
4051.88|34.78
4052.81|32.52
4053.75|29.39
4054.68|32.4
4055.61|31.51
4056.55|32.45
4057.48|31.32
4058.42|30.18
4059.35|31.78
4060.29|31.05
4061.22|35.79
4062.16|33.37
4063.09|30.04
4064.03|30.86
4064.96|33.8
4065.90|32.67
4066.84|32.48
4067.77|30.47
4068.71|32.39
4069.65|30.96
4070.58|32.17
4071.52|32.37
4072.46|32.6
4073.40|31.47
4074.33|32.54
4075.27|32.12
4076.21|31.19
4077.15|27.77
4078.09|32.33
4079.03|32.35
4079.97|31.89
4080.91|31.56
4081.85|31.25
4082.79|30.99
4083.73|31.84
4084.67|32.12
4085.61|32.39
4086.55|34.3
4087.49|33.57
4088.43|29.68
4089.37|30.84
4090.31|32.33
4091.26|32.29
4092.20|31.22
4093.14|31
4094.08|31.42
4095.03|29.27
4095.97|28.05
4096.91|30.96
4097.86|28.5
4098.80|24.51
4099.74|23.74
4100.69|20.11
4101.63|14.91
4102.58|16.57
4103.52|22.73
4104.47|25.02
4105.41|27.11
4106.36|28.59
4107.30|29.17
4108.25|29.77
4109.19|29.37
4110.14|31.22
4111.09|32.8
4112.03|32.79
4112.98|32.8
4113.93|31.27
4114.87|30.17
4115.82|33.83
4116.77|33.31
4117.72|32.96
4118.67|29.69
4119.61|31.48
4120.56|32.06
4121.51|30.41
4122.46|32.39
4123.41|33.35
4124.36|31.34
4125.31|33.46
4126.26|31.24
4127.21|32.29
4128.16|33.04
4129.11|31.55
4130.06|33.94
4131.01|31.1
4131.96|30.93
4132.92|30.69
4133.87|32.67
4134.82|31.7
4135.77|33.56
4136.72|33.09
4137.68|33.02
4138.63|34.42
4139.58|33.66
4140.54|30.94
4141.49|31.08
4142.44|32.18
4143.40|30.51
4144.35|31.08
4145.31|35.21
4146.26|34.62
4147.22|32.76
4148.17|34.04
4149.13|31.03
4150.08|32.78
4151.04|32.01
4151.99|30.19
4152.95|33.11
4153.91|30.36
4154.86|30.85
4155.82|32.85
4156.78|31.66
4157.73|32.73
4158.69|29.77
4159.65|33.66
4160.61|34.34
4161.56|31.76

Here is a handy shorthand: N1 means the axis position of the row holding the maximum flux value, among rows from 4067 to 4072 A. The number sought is 4068.71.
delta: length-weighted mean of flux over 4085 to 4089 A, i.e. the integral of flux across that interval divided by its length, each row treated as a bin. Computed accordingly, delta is 32.5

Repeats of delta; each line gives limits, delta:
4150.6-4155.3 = 31.3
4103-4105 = 23.8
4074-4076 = 32.1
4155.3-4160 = 32.1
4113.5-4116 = 31.6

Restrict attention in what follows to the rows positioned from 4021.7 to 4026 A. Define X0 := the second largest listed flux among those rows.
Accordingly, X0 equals 32.76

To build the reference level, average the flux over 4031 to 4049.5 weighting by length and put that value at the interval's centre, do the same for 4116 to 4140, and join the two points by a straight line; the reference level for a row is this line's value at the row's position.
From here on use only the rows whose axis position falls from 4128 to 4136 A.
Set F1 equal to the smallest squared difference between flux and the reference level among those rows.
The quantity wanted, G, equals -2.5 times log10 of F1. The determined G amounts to 2.2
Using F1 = 0.131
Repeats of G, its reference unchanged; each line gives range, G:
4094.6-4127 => 5.6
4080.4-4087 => 6.4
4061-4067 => 4.4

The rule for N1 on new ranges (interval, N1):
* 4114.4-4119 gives 4115.82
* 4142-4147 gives 4145.31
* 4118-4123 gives 4122.46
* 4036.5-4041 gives 4039.77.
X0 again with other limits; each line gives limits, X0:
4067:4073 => 32.39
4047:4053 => 33.65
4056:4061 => 31.78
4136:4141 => 33.66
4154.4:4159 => 32.73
